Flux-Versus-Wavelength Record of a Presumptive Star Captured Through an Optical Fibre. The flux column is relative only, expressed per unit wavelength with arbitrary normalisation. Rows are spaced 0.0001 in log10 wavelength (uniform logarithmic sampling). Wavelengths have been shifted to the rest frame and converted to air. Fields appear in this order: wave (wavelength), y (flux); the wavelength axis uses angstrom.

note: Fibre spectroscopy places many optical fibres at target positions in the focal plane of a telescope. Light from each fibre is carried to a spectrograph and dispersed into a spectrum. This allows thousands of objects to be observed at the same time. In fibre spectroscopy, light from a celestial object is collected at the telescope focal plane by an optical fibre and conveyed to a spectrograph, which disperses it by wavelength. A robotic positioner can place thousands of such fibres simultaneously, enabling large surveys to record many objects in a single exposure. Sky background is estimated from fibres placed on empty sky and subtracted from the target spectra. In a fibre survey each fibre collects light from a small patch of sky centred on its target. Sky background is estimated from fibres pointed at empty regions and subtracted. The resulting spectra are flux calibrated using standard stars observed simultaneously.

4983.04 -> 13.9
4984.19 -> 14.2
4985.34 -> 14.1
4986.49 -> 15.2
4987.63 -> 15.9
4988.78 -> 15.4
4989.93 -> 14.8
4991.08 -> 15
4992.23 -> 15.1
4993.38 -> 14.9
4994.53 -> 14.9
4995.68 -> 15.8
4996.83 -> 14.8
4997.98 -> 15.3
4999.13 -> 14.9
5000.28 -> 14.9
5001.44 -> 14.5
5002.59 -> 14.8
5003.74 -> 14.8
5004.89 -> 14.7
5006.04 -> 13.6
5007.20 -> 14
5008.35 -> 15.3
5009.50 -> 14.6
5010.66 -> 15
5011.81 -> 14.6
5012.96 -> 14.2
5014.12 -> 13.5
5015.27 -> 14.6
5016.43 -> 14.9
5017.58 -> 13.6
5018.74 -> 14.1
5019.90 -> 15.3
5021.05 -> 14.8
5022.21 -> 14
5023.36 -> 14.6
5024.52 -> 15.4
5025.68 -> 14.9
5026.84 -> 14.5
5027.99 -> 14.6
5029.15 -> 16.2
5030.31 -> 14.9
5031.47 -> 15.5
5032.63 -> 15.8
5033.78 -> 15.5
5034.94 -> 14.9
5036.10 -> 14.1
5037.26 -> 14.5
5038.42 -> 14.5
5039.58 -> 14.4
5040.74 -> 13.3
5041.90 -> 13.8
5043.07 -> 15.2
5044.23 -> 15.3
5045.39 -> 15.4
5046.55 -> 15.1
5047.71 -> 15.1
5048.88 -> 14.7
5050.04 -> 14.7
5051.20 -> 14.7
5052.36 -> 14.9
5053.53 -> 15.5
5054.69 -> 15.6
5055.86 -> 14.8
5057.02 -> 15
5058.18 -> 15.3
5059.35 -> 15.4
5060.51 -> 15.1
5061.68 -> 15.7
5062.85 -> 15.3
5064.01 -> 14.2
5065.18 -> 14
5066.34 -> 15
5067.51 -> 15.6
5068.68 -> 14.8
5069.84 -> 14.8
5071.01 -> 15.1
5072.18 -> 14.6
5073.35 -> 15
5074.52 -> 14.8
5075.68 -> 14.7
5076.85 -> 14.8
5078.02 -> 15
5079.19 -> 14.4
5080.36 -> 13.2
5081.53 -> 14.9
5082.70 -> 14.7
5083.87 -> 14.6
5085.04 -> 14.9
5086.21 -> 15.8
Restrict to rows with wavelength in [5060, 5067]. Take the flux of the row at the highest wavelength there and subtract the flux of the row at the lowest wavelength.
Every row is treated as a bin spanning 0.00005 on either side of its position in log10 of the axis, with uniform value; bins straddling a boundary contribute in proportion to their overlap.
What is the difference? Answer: -0.10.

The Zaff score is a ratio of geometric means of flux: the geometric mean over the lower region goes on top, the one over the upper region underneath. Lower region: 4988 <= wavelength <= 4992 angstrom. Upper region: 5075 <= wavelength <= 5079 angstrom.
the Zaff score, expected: 1.02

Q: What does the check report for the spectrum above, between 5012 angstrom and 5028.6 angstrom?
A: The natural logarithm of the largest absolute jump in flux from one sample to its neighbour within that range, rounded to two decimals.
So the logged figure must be 0.26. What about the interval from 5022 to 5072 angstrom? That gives 0.47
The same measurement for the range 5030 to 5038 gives -0.22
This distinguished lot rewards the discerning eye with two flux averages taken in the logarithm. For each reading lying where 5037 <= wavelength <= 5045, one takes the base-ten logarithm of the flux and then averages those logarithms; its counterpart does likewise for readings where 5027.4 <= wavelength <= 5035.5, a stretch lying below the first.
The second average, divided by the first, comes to 1.02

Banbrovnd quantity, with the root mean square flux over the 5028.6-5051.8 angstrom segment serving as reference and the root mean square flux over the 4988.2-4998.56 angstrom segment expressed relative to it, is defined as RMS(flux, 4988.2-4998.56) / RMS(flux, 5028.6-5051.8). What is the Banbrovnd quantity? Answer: 1.01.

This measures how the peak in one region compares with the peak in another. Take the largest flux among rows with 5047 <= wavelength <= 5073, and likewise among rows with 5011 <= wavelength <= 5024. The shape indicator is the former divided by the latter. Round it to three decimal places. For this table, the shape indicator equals 1.026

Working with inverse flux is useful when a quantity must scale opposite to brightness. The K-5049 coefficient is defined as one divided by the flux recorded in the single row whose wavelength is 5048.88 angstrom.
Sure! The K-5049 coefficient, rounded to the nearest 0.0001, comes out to 0.0680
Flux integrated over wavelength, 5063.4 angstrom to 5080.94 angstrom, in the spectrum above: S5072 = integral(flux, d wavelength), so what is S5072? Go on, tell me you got 257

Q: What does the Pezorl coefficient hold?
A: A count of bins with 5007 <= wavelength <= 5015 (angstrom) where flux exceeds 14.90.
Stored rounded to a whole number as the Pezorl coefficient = 2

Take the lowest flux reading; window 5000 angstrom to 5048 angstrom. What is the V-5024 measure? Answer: 13.3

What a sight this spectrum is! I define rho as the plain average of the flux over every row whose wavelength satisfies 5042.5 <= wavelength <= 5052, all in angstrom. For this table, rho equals 15.0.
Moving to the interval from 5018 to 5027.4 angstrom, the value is 14.7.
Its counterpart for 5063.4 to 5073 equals 14.8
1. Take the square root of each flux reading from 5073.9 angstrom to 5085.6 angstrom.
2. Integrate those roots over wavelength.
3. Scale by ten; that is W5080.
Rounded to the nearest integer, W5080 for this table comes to 447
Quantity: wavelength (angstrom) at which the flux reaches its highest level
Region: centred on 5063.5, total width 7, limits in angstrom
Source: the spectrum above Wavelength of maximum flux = 5061.68 angstrom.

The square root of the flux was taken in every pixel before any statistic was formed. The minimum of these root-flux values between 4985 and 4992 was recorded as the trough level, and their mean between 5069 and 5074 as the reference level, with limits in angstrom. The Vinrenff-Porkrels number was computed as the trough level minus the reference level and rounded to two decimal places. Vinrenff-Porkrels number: -0.10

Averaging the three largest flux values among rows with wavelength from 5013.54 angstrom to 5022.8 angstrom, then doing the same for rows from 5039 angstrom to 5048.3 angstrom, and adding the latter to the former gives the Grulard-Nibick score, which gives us 30.3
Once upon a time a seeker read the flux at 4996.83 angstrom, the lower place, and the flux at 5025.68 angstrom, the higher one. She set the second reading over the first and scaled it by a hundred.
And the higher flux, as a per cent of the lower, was 101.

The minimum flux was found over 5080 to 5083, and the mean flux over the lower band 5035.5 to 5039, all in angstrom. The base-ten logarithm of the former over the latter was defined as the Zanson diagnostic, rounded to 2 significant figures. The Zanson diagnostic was -0.037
